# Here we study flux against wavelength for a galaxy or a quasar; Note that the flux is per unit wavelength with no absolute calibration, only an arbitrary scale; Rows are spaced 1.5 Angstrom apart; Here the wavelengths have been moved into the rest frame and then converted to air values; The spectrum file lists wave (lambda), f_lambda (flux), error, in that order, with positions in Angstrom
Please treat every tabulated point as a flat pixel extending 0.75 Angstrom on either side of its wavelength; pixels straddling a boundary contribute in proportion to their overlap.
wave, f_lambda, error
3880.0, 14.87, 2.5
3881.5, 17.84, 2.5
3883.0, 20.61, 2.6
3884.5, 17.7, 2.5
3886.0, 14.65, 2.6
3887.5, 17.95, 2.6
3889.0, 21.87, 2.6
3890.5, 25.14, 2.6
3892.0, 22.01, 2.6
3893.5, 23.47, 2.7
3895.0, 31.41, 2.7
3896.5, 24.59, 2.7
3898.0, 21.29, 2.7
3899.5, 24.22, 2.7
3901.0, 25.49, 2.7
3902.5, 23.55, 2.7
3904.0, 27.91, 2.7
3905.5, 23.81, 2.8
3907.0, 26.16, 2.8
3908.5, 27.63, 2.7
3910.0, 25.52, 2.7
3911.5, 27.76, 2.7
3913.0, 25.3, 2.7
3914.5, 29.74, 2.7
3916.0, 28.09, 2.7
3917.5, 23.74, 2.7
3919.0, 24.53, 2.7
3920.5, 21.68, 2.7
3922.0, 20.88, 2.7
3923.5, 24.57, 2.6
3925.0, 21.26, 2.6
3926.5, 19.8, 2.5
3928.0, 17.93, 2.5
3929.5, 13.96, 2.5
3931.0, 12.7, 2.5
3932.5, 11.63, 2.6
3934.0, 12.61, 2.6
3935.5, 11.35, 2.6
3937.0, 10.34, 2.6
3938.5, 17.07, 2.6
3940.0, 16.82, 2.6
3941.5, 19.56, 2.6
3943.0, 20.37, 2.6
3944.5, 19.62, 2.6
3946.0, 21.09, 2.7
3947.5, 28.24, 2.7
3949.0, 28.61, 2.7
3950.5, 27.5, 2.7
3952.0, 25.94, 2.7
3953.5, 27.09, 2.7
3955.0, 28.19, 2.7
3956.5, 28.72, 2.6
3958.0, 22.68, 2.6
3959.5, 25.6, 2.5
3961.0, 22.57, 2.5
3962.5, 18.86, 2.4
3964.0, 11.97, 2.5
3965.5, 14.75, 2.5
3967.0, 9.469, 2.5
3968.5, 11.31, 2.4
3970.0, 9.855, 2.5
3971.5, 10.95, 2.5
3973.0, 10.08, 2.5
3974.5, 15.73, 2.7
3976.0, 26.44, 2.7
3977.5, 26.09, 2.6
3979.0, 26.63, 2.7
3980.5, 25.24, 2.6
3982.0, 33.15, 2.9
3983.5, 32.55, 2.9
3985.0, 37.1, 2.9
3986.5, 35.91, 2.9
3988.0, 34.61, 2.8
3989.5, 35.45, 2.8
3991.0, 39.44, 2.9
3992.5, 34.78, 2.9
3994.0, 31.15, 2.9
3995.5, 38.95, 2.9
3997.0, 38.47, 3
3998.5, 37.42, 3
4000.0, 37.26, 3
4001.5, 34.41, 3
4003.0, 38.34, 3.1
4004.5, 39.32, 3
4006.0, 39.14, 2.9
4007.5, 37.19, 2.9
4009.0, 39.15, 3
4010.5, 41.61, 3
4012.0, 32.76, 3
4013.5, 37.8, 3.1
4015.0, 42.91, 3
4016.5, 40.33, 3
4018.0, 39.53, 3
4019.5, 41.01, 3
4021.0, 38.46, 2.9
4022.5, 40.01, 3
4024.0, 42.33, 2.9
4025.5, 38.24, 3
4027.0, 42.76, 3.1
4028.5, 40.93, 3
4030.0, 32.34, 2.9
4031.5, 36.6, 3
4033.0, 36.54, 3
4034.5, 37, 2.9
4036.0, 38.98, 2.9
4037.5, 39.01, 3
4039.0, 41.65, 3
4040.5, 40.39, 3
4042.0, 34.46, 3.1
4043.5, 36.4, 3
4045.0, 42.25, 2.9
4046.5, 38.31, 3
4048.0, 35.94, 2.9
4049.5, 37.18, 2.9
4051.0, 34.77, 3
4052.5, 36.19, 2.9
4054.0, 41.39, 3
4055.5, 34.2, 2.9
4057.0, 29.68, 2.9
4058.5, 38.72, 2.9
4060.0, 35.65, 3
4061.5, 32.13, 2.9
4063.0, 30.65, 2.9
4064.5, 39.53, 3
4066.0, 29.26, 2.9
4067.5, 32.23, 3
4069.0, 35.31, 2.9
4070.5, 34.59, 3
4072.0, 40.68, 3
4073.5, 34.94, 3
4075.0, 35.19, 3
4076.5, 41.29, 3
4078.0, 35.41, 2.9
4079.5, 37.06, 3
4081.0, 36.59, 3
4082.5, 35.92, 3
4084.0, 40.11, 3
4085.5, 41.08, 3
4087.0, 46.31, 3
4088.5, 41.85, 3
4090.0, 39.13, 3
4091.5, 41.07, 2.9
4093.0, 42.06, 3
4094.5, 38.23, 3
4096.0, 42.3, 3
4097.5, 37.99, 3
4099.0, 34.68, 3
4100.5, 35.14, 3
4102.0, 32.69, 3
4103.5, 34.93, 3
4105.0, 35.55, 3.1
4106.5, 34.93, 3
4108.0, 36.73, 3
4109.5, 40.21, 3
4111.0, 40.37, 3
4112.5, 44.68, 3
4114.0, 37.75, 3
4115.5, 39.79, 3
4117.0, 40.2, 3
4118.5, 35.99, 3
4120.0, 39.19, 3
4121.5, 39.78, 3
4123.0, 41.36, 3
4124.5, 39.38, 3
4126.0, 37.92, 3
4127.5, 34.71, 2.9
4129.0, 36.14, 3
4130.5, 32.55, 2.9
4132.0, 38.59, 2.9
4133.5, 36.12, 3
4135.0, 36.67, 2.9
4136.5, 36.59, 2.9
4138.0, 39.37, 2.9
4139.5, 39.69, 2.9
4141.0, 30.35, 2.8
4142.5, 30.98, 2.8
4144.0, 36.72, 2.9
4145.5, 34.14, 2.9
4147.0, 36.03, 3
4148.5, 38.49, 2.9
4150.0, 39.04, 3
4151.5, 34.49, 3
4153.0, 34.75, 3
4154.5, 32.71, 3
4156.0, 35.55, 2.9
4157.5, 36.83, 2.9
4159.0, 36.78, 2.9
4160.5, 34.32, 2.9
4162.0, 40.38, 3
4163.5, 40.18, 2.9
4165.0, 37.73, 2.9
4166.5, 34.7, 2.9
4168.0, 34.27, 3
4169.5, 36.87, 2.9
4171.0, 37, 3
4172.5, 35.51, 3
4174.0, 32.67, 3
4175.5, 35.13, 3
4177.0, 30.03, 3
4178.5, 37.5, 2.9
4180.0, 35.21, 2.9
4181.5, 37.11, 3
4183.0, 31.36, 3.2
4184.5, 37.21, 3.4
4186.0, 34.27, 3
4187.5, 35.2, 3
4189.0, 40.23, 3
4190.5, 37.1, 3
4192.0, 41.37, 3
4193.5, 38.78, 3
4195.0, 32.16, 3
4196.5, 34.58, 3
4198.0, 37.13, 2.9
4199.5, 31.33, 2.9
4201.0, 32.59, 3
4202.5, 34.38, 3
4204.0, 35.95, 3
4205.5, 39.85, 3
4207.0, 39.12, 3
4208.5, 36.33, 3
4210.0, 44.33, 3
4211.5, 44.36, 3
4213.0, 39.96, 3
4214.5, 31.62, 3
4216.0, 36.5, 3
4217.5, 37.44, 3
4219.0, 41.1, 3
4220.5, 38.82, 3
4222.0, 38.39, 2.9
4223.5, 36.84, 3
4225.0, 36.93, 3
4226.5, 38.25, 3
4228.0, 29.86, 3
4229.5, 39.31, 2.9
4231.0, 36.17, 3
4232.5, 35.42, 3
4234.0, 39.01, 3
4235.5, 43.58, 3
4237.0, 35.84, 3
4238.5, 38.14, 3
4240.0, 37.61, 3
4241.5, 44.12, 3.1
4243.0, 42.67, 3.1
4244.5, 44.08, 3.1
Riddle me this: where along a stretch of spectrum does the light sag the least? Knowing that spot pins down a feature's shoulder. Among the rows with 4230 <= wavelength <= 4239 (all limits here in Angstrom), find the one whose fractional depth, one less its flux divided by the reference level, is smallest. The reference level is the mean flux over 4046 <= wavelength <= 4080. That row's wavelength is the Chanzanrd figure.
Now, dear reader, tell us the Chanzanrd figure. 4235.5 Angstrom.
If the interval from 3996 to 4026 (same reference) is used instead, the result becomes 4015.0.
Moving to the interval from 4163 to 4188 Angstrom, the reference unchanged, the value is 4163.5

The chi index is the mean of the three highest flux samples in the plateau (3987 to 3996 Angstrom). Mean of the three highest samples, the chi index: 37.9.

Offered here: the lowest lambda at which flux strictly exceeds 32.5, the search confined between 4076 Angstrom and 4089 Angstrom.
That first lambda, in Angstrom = 4076.5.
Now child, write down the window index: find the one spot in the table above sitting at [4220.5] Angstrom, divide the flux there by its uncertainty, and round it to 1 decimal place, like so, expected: 12.9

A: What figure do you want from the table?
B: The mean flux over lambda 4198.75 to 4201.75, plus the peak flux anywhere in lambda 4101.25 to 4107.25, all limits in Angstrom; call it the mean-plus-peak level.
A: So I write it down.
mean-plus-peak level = 68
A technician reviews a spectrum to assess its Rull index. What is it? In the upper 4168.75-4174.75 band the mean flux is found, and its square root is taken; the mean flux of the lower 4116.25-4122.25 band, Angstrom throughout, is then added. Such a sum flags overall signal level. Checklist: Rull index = 45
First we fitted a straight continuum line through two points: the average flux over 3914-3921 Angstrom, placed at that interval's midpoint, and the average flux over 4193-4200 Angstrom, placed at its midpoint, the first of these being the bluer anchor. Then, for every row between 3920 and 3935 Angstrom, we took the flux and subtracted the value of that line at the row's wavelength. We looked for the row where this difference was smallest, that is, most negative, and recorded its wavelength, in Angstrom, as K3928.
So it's 3932.5 Angstrom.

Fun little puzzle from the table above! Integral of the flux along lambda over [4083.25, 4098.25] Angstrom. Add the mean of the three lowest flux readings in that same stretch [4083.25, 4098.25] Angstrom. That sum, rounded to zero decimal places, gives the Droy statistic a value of 654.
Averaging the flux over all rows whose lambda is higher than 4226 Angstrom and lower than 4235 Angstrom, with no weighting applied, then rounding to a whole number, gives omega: 36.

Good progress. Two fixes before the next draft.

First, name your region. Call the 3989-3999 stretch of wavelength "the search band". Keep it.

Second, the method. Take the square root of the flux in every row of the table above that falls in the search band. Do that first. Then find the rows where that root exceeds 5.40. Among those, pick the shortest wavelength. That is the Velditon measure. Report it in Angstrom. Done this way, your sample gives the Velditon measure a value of 3989.5 Angstrom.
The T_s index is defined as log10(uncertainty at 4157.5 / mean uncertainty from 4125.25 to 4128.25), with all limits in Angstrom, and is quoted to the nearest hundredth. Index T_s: -0.01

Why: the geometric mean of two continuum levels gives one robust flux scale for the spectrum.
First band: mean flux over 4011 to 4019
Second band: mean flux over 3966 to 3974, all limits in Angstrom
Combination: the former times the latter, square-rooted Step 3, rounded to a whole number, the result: 20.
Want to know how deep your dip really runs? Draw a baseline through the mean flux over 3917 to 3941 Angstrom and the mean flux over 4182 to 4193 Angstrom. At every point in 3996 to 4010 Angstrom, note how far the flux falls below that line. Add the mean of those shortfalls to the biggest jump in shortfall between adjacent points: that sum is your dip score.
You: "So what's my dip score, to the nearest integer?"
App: -11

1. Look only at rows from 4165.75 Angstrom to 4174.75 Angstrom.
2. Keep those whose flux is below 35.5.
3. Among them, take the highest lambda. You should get 4174.0 Angstrom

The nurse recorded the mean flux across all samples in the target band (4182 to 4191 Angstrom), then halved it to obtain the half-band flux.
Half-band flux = 17.9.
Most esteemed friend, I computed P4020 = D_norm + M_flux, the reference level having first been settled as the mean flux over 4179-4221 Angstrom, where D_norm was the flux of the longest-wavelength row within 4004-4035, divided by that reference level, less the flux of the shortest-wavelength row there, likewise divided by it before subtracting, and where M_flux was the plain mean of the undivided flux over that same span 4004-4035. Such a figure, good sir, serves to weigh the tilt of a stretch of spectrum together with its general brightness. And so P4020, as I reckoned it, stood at 38.8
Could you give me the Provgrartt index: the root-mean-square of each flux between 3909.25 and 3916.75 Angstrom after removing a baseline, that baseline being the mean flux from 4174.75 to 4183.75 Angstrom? 7.3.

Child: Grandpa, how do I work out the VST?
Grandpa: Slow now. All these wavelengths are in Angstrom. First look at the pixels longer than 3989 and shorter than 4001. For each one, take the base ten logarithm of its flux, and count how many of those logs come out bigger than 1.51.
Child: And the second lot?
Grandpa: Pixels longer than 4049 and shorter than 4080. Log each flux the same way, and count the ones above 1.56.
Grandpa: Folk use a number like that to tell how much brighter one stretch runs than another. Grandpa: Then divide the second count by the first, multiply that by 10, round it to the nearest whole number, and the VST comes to 10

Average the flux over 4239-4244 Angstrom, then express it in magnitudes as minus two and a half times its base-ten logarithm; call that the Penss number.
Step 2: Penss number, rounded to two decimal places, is -4.04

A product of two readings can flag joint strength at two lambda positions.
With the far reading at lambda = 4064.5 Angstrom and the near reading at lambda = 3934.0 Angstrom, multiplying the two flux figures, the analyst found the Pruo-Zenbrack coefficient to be 498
